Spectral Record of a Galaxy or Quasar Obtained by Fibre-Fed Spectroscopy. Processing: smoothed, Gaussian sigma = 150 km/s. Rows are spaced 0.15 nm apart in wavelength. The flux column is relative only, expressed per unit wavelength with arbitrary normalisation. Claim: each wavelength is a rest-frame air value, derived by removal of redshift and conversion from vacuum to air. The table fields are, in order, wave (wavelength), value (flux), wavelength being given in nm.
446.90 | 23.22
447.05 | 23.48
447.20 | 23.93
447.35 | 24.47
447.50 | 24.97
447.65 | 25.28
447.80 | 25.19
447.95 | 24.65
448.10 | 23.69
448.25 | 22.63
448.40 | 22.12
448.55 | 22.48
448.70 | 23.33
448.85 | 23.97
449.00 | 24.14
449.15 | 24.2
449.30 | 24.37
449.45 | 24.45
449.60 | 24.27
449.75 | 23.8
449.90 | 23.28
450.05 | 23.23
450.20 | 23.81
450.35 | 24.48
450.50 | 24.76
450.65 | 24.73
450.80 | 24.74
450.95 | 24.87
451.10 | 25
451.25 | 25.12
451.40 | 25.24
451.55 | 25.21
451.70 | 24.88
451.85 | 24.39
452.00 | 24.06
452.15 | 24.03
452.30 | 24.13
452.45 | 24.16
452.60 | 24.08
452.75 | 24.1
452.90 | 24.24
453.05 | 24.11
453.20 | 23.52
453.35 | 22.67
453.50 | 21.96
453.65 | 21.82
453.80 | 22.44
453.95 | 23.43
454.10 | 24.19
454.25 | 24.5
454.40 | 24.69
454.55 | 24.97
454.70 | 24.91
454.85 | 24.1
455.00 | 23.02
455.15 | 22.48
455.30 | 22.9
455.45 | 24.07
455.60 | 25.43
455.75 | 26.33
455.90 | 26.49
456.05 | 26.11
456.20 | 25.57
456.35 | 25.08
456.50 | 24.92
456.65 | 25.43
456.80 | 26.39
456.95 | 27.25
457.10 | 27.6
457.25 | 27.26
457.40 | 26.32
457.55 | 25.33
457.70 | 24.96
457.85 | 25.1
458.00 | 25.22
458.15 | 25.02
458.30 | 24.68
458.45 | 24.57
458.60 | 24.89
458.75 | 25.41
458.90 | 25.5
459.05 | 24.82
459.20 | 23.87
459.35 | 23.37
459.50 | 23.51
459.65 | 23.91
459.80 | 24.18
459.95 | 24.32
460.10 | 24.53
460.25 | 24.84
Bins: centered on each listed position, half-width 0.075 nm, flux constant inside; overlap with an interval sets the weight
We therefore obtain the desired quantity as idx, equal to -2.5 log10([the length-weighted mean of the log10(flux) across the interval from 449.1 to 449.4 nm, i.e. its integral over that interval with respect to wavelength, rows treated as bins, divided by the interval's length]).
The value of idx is -0.354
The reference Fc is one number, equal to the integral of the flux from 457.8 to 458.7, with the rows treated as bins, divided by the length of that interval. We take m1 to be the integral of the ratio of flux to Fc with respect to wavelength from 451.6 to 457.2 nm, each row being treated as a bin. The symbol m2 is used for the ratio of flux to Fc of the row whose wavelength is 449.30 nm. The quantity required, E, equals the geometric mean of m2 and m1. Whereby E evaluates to 2.3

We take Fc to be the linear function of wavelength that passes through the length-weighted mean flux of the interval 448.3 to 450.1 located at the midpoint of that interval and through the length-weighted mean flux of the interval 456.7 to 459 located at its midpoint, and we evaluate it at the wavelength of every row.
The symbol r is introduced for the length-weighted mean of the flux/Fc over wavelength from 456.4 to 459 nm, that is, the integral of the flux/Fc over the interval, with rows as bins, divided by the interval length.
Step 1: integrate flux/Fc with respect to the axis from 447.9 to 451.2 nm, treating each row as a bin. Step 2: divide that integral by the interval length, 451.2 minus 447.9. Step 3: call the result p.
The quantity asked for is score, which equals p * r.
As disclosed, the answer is 1.01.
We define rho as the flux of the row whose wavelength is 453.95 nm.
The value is 23.43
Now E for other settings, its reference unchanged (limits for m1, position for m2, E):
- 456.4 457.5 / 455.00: 1.0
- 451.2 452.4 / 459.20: 1.1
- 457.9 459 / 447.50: 1.1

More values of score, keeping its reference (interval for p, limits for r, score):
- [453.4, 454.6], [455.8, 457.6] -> 0.97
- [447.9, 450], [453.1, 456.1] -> 0.97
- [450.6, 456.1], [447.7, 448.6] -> 0.99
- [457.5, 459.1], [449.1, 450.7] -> 0.98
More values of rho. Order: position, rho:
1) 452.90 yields 24.24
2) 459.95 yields 24.32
